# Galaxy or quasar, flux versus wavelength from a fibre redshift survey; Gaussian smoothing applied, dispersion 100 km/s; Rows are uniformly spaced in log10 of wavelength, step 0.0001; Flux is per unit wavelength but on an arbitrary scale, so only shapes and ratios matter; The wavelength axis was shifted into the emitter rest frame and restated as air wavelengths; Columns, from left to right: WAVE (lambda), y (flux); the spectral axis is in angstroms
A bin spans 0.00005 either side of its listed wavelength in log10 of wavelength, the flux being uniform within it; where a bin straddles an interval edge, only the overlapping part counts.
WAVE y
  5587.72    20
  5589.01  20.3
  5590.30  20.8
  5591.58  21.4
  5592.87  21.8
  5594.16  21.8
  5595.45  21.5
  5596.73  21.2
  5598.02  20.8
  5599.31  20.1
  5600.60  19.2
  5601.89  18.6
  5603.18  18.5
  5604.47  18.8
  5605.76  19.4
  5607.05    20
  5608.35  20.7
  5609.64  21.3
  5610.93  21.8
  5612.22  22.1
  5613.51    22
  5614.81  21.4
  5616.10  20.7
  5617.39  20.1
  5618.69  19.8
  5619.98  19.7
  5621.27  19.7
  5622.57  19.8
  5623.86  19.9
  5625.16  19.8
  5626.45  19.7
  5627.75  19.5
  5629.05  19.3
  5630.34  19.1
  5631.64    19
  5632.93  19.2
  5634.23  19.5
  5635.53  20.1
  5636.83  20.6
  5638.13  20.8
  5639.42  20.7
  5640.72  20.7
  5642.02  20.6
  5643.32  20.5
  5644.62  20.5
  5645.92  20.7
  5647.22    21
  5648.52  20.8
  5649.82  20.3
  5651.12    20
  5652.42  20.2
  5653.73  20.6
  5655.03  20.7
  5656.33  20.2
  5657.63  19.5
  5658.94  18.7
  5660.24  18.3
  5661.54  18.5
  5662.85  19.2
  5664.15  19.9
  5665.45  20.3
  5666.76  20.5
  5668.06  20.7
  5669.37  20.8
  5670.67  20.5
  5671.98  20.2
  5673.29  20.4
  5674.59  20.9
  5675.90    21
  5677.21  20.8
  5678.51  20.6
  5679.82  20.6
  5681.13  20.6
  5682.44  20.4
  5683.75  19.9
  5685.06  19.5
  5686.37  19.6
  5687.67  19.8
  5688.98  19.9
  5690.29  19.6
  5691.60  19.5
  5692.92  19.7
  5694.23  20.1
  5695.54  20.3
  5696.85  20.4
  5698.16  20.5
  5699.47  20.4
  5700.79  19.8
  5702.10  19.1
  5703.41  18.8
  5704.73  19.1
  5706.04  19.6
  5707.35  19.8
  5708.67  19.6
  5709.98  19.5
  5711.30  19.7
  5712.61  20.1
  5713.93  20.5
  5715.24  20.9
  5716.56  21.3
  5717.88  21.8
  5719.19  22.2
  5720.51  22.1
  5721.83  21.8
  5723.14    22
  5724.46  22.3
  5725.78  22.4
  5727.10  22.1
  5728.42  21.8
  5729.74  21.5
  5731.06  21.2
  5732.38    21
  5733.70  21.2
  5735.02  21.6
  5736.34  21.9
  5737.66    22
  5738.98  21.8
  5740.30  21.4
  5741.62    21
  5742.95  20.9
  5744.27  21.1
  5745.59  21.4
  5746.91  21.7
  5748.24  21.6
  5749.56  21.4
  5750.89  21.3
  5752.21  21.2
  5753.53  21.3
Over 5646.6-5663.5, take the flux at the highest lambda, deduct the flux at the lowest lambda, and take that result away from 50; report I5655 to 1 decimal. 51.8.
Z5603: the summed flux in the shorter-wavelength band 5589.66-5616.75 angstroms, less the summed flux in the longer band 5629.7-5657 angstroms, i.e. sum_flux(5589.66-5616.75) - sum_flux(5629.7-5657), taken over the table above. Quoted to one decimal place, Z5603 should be 8.1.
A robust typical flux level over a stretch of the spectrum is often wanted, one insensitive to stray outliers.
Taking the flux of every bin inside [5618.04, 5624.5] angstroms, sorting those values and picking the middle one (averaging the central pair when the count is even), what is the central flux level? 19.8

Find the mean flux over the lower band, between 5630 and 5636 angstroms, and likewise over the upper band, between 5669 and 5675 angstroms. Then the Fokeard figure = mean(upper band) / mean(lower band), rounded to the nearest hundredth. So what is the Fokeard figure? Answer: 1.06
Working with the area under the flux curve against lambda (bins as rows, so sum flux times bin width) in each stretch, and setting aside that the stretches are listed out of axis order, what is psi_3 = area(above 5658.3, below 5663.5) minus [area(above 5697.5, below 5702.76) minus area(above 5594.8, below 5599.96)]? 100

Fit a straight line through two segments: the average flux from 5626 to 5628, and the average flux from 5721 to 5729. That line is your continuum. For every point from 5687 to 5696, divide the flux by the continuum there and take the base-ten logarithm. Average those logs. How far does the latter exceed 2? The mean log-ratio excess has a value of -2.03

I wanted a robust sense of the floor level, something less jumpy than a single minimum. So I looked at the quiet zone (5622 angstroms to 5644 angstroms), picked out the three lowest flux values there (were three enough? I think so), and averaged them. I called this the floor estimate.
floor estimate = 19.1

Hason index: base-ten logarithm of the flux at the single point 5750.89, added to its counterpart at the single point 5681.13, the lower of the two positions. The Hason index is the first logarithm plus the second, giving 2.64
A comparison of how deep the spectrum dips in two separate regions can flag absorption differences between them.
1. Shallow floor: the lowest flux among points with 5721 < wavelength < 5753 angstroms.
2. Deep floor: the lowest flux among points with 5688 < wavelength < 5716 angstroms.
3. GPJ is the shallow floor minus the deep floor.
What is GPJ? 2.1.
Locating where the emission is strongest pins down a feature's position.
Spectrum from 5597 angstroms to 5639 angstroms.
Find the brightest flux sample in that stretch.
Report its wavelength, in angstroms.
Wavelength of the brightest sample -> 5612.22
